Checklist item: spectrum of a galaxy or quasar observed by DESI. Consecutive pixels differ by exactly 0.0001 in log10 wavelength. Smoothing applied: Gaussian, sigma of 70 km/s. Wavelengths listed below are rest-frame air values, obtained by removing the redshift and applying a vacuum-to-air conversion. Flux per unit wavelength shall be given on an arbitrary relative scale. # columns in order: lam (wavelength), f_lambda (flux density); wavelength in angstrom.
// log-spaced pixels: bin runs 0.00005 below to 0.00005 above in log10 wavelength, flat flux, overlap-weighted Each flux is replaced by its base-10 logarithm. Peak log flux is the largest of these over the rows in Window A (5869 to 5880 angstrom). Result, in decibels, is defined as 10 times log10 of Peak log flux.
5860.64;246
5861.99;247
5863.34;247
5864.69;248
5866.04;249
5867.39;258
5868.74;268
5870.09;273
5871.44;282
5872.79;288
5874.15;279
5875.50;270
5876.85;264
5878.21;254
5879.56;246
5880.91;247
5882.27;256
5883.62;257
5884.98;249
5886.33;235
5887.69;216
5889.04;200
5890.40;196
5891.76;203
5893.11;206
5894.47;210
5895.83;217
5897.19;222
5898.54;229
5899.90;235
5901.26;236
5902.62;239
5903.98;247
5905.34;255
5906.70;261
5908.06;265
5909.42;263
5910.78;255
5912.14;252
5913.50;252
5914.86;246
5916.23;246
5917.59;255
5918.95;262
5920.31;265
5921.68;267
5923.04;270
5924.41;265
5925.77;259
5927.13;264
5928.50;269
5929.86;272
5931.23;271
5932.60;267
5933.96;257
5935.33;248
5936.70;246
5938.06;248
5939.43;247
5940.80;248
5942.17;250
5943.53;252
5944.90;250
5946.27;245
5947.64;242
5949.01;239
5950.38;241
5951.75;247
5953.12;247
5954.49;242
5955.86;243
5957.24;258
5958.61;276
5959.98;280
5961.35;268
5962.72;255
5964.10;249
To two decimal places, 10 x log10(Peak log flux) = 3.91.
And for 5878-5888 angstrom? 3.82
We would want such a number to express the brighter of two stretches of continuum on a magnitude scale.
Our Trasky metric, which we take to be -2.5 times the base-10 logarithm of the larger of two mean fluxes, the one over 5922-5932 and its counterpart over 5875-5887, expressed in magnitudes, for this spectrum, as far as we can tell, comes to -6.067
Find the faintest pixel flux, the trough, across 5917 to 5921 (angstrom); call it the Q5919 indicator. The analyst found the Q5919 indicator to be 255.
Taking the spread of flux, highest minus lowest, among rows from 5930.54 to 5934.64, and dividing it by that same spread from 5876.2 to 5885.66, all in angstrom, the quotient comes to 0.78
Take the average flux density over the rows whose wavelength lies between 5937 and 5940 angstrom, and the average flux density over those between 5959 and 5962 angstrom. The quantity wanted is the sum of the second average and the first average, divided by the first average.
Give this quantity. 2.11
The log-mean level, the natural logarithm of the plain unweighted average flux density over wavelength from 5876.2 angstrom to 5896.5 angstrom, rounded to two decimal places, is 5.44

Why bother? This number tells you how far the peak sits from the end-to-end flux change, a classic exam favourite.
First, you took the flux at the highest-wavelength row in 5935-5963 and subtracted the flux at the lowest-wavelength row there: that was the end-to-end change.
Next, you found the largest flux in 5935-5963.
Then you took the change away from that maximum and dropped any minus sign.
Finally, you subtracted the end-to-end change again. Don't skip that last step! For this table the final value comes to 266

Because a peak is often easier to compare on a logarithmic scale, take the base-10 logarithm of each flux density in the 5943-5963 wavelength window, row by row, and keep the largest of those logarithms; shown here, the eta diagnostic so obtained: 2.45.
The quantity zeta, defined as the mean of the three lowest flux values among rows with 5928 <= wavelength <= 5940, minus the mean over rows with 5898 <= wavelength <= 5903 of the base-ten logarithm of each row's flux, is 245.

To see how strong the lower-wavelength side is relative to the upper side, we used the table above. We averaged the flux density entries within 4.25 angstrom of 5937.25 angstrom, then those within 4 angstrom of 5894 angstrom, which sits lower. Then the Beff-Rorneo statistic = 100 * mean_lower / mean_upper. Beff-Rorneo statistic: 84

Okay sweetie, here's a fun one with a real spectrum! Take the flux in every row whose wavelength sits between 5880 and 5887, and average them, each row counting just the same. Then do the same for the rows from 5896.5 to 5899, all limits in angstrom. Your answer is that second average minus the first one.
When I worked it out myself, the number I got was -23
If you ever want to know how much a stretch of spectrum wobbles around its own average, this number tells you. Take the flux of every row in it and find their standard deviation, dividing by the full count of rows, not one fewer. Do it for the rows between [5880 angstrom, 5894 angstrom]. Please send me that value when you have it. 23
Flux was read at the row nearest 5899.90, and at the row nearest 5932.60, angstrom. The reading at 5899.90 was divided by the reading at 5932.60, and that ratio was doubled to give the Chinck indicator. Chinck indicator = 1.76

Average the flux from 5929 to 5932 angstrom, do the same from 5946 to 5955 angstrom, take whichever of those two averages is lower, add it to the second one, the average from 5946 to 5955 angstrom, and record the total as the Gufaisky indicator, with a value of 487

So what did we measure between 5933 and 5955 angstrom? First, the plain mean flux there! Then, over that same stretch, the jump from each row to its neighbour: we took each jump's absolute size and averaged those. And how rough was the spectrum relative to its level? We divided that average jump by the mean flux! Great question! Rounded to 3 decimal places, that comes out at 0.012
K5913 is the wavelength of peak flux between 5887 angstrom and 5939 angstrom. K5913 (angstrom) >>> 5929.86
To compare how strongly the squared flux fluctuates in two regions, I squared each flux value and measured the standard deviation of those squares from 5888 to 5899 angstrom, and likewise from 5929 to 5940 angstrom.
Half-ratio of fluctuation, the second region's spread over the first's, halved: 0.61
